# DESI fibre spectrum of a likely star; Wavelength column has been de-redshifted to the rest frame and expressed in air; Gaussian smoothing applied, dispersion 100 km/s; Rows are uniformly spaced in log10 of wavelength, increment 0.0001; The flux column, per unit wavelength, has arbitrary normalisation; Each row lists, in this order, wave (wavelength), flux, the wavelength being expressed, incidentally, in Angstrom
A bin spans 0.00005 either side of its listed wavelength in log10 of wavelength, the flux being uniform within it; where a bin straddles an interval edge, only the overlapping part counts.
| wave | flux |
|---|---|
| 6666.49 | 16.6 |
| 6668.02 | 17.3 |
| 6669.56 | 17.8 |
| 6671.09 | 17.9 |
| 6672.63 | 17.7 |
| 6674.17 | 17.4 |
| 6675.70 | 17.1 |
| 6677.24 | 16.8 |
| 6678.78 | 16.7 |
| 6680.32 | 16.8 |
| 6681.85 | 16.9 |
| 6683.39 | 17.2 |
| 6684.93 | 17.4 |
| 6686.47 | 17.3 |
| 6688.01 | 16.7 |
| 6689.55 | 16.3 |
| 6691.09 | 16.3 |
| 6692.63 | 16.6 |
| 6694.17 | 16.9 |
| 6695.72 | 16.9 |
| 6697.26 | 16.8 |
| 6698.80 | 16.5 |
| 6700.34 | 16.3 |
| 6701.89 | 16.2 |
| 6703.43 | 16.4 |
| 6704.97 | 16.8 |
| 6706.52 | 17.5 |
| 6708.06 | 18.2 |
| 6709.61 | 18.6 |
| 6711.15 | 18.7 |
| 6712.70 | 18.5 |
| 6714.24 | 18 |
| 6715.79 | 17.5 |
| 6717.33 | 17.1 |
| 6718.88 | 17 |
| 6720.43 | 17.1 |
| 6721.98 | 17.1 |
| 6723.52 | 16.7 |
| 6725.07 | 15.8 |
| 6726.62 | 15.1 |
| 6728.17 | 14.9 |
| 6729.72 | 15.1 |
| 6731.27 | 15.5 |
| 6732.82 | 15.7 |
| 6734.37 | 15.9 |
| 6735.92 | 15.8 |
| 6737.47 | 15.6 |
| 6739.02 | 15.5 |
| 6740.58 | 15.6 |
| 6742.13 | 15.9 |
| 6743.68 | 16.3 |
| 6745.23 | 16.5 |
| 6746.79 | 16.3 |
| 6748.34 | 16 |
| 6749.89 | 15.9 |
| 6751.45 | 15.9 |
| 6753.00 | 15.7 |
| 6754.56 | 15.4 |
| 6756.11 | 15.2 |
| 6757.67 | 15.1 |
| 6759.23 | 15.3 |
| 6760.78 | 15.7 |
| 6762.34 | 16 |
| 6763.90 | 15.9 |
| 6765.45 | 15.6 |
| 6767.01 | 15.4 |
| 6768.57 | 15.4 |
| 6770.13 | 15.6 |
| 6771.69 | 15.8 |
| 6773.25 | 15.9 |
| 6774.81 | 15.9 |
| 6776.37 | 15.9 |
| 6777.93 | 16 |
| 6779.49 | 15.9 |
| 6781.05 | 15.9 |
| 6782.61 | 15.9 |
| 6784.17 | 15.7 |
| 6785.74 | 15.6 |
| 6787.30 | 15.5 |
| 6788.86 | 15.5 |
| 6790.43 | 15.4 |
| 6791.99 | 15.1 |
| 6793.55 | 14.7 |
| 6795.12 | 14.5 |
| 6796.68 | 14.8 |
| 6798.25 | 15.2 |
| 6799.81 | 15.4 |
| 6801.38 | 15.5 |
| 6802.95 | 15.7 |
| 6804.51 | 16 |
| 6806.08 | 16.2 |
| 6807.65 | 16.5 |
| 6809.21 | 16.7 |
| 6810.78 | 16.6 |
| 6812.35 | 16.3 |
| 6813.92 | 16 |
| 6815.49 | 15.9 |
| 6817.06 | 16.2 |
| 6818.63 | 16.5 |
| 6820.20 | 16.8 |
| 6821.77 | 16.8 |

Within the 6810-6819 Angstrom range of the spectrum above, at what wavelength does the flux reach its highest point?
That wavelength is 6810.78 Angstrom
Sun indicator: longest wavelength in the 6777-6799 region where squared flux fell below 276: 6798.25 Angstrom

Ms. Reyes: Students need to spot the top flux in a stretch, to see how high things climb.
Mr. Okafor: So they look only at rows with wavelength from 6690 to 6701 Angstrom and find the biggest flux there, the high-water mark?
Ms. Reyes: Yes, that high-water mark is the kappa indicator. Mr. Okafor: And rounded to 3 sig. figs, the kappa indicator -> 16.9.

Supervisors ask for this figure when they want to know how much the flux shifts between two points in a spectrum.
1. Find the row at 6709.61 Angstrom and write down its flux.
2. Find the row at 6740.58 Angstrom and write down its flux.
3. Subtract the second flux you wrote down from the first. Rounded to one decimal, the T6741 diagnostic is 3.0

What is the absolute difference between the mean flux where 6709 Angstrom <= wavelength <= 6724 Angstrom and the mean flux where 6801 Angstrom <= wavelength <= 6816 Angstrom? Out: 1.5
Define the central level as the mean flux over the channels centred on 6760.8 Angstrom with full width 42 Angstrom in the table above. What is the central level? 15.8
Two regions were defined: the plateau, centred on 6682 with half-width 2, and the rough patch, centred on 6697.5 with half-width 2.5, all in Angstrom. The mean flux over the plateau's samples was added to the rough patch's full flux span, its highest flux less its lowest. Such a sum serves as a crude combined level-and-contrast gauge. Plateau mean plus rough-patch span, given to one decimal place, 17.4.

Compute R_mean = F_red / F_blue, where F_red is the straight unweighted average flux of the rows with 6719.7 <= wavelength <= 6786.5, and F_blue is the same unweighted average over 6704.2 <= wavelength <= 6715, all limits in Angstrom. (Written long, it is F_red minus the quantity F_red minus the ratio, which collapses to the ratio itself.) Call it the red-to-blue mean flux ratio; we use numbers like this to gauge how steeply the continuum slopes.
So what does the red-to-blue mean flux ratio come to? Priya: 0.875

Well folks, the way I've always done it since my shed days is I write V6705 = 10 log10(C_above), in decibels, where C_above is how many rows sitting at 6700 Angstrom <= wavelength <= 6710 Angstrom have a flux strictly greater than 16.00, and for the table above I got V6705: 8.5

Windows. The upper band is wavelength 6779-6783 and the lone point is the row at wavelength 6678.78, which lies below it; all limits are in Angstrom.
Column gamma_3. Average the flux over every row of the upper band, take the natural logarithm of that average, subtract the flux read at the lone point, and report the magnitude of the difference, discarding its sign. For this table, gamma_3 13.9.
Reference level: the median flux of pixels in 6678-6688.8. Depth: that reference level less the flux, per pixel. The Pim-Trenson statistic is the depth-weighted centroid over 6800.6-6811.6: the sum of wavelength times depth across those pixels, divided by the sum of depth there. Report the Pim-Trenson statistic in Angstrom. 6804.3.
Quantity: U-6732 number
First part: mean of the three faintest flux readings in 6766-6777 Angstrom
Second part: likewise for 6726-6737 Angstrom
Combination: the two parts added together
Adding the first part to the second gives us 30.5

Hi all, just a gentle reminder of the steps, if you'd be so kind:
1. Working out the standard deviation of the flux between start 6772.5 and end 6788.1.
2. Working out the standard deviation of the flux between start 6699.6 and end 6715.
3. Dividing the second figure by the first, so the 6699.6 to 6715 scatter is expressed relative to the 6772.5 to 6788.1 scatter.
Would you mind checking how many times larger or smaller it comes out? 6.2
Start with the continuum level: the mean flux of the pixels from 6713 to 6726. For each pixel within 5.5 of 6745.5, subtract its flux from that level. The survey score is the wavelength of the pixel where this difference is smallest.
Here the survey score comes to 6745.23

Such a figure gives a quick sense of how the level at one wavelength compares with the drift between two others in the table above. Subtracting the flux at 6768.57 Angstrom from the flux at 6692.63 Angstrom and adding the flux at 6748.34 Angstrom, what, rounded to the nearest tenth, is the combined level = 17.2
